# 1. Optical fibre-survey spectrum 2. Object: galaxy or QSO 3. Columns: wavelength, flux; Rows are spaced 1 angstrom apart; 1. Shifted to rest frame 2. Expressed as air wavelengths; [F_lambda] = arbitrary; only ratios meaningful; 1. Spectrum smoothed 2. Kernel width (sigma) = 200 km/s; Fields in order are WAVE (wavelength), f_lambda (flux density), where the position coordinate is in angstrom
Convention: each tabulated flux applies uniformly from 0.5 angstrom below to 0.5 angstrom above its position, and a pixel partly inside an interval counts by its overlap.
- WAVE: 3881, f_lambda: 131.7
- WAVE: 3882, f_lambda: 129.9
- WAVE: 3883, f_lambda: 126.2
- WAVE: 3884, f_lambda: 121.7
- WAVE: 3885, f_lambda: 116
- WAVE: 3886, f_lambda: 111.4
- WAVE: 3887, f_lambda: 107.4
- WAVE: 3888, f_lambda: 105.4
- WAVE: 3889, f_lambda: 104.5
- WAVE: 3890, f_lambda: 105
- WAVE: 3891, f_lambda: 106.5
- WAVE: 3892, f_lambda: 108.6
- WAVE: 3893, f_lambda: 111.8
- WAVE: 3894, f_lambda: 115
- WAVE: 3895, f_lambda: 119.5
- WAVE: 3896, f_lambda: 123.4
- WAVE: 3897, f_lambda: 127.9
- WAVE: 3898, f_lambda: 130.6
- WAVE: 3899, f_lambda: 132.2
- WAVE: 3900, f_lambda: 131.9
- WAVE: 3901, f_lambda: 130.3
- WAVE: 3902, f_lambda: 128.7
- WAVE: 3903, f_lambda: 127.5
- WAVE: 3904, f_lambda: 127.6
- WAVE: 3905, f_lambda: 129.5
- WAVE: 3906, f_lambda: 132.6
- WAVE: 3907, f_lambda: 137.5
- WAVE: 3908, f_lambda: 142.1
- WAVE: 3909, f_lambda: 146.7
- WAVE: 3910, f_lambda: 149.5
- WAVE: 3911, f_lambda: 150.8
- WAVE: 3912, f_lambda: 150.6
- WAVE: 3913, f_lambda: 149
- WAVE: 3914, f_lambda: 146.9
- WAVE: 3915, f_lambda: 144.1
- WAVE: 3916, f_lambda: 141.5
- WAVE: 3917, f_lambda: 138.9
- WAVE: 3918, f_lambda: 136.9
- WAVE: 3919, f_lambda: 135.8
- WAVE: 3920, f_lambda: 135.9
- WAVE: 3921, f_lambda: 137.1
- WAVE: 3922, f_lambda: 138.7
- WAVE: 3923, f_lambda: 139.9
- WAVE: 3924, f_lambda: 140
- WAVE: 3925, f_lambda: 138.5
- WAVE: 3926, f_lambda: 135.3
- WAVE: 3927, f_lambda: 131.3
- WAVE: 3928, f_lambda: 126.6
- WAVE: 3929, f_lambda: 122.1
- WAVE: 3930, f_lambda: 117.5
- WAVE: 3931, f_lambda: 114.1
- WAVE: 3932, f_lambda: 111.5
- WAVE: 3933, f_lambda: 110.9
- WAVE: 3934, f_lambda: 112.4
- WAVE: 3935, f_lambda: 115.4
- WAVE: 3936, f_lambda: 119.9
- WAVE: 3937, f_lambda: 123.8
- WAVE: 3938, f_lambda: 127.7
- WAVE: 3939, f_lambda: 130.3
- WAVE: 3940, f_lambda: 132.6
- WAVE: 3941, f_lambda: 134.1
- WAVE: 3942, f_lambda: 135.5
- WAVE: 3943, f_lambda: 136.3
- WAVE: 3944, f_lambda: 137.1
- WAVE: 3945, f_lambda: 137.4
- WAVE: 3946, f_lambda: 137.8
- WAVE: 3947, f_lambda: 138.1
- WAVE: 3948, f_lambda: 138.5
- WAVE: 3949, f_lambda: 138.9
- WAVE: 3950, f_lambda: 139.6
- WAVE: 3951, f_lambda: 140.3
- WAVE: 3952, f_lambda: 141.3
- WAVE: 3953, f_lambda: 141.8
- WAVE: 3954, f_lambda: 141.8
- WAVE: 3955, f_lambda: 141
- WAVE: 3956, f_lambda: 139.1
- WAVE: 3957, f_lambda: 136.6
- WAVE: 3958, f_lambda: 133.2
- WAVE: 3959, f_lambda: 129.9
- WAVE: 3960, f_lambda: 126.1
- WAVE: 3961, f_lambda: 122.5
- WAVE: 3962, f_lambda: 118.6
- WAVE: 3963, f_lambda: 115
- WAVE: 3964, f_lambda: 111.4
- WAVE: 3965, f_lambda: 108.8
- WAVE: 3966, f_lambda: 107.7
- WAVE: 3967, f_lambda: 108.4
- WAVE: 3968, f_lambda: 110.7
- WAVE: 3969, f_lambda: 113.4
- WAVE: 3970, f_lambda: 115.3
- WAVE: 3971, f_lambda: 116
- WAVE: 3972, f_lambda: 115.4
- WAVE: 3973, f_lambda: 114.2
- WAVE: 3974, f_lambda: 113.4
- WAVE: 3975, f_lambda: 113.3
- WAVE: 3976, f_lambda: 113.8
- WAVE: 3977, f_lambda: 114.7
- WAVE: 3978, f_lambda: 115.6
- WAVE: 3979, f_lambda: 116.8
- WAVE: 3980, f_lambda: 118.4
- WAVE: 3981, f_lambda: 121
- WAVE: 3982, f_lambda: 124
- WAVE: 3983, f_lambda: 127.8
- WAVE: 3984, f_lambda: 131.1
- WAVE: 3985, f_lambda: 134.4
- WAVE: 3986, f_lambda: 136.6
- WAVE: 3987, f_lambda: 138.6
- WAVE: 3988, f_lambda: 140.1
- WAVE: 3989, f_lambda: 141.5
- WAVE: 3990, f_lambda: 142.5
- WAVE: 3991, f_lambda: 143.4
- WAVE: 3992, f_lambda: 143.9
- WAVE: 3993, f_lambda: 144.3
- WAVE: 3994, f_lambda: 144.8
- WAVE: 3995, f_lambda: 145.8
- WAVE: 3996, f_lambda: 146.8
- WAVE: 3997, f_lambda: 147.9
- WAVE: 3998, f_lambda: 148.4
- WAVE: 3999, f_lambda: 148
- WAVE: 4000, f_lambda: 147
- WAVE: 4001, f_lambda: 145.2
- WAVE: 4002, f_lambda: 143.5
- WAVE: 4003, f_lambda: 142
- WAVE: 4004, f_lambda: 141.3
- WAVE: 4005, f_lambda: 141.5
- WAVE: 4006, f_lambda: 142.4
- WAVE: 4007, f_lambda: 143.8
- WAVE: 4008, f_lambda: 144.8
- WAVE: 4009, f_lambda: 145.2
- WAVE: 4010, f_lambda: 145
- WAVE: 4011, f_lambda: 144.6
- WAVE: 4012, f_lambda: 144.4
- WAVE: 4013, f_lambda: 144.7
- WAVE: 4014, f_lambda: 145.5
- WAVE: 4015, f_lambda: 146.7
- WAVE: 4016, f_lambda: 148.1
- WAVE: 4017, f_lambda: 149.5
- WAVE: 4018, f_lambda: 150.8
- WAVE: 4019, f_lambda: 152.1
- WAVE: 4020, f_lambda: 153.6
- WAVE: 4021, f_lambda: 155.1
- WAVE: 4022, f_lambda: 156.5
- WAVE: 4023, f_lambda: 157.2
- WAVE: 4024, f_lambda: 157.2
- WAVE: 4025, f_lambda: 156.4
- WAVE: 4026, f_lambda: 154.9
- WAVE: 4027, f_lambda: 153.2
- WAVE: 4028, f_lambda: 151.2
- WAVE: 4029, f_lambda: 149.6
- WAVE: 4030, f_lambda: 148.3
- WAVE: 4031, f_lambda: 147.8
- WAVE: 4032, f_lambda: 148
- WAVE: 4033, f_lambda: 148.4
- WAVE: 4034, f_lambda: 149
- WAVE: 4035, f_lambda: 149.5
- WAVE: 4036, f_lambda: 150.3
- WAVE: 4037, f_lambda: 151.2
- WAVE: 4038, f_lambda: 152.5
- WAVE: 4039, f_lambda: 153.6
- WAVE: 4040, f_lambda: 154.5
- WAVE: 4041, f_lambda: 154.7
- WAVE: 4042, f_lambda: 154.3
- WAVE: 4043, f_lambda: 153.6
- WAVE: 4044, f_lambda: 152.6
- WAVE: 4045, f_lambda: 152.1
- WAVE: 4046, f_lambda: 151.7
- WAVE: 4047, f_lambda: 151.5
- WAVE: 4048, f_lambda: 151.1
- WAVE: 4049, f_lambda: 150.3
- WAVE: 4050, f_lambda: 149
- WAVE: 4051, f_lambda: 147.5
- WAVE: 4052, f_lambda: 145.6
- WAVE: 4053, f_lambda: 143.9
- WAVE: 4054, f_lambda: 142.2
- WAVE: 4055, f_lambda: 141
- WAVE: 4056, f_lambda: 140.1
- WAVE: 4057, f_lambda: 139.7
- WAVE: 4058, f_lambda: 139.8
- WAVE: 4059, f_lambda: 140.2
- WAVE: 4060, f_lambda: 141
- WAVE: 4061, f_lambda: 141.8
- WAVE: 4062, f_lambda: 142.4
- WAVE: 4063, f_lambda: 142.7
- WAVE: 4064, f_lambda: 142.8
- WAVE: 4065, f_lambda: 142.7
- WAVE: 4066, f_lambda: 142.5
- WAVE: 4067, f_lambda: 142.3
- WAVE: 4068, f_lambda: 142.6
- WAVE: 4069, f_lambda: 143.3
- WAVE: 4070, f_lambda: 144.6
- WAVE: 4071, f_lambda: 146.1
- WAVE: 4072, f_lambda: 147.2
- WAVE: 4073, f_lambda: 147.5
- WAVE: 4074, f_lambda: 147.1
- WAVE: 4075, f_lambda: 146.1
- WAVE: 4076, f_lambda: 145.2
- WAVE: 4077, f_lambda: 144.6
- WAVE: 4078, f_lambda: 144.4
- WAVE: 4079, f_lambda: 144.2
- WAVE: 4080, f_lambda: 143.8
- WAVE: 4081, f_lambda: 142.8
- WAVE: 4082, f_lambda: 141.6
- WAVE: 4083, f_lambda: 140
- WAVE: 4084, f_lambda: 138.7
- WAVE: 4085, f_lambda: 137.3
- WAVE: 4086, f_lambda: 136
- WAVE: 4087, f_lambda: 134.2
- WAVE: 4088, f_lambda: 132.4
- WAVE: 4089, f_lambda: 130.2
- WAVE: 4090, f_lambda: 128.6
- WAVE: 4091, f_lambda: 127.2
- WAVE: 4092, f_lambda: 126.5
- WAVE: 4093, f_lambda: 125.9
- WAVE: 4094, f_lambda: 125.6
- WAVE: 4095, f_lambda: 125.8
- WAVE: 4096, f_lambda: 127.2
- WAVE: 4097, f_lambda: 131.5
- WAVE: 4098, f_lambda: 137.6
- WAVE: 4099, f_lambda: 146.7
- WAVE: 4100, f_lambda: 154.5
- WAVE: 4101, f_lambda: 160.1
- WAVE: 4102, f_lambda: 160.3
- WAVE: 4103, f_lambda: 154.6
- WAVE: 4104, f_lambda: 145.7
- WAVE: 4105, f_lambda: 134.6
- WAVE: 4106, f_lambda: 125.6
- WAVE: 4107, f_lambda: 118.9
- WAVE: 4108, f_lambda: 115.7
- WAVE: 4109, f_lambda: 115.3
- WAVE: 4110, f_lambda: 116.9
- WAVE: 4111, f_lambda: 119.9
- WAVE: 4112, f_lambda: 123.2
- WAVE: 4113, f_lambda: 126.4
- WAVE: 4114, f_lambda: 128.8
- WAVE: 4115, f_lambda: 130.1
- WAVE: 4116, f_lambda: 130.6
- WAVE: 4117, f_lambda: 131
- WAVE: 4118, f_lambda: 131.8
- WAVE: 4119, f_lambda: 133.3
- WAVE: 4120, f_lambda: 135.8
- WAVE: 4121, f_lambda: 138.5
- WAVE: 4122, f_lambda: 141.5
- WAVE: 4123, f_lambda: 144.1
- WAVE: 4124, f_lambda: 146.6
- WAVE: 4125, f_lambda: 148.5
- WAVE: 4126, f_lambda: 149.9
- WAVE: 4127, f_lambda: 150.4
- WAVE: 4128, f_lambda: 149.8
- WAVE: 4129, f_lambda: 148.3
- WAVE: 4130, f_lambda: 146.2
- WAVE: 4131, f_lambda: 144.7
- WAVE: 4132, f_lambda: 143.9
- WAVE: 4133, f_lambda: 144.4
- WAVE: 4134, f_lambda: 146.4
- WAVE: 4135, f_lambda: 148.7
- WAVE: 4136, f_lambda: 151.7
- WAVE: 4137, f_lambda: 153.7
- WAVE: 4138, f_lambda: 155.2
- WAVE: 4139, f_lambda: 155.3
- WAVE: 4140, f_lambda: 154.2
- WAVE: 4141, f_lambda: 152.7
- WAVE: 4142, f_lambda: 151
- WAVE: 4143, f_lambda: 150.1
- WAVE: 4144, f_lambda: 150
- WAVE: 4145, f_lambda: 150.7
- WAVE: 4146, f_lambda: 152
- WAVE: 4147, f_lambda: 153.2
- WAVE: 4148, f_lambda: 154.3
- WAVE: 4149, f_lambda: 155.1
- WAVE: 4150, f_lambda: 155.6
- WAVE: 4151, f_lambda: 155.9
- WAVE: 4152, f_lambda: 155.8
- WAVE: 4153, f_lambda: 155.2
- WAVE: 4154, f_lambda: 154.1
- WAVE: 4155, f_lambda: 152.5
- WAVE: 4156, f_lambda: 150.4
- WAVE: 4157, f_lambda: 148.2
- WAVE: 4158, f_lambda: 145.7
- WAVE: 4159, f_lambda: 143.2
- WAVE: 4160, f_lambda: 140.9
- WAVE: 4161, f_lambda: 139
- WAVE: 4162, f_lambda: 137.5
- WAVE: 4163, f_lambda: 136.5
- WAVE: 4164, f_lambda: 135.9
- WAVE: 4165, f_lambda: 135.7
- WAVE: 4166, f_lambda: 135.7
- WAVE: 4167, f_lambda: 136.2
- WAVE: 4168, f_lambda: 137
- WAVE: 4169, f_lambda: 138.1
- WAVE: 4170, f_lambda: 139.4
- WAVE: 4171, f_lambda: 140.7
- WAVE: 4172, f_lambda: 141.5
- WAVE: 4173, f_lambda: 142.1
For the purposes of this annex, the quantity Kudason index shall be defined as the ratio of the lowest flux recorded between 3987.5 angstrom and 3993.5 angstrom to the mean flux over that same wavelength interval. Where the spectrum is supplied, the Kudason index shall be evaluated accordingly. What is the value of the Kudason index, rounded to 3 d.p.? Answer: 0.982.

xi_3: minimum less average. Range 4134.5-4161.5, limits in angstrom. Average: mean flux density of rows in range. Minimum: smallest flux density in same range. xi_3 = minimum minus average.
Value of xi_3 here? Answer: -12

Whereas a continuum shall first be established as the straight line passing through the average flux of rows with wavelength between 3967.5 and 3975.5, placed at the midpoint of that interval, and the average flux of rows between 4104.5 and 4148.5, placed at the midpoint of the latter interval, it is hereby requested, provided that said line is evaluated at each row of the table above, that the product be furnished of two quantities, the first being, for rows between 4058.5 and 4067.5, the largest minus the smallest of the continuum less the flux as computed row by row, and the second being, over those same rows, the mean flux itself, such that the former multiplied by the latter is 257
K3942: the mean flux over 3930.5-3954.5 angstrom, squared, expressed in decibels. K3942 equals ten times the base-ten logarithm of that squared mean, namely 42.3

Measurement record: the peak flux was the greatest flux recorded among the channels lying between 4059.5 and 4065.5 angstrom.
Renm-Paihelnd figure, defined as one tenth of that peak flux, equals 14.3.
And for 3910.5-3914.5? 15.1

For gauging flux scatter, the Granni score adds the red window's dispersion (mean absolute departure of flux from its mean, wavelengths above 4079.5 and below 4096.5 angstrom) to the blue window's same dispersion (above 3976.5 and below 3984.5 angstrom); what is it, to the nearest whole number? 11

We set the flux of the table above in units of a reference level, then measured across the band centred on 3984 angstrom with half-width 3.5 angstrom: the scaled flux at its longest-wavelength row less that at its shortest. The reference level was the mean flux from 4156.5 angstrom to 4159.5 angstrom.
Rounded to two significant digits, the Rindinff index 0.12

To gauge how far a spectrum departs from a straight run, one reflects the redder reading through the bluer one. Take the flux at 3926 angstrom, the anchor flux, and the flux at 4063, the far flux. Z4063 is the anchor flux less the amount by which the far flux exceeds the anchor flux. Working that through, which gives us 128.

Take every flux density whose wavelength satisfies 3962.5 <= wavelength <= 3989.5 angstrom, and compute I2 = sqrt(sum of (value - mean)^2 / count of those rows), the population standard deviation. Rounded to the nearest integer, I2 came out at 10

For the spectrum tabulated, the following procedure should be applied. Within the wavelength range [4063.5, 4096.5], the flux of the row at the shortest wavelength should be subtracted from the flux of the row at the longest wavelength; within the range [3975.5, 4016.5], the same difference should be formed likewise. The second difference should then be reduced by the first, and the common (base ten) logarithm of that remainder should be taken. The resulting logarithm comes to 1.7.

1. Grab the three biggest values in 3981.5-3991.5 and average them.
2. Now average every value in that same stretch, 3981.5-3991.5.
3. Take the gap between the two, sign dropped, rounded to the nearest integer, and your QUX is 6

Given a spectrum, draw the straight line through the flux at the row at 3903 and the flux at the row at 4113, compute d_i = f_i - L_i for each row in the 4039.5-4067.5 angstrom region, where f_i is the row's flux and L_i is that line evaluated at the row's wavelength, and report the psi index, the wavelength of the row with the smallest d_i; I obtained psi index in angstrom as 4057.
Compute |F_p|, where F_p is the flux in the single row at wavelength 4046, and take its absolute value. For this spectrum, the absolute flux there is 152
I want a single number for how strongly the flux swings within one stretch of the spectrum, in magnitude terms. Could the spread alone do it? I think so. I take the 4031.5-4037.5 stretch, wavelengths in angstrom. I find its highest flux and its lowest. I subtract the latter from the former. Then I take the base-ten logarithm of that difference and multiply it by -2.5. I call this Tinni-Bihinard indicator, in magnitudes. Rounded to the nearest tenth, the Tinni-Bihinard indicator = -1.3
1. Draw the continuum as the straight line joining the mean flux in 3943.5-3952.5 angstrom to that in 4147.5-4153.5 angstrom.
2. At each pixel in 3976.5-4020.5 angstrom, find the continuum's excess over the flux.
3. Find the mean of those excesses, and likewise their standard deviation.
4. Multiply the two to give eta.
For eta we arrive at 23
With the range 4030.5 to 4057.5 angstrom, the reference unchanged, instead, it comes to -12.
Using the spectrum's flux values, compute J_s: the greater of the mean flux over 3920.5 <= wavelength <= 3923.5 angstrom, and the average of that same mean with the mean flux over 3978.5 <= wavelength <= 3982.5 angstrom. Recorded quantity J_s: 139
